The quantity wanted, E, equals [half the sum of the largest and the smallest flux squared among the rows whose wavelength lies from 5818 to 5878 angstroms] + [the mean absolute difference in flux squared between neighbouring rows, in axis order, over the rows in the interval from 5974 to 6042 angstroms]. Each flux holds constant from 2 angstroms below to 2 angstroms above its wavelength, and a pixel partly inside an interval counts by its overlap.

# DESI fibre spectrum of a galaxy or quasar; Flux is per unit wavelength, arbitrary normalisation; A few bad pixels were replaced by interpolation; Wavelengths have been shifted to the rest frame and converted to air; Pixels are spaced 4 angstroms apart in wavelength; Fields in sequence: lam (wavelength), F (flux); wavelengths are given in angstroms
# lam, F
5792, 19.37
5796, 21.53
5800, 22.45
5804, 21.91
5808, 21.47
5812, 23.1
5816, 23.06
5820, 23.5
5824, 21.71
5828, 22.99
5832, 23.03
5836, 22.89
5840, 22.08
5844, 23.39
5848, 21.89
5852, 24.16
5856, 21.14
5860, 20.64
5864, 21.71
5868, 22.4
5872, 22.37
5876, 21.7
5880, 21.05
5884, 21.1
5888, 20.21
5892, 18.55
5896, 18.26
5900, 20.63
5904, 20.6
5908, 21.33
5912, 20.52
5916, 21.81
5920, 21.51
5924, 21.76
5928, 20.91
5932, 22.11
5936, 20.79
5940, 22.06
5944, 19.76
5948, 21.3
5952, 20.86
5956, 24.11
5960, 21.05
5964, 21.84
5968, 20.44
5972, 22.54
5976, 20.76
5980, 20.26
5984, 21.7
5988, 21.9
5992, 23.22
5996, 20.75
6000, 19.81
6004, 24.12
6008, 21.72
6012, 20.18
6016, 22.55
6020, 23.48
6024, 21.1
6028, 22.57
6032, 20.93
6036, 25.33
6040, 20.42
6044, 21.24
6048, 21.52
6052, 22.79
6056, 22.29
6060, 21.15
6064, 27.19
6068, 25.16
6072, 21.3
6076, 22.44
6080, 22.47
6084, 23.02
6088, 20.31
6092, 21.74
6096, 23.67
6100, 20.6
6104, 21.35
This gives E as 597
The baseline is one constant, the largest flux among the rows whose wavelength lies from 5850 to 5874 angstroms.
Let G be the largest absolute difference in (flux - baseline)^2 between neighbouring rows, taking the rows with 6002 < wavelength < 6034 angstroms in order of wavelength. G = 13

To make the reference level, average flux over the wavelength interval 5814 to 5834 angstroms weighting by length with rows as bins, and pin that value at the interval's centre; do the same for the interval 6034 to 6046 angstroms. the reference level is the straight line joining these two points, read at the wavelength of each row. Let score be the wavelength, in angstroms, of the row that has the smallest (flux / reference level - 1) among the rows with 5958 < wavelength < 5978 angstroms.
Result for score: 5968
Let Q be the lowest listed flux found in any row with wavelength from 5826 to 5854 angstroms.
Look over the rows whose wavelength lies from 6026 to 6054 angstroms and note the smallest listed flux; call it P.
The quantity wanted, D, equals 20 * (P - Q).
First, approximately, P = 20.42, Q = 21.89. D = -29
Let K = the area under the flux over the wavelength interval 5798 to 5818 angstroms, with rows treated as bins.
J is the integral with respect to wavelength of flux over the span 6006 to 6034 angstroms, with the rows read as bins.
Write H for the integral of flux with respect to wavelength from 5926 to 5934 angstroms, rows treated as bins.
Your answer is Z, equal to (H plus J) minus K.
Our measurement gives 334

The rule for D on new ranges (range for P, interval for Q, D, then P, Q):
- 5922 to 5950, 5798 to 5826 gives -34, 19.76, 21.47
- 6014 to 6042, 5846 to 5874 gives -4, 20.42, 20.64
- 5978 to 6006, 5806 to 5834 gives -33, 19.81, 21.47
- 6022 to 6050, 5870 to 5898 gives 43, 20.42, 18.26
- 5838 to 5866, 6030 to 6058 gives 4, 20.64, 20.42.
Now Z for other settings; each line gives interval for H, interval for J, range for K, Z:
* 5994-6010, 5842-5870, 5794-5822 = 339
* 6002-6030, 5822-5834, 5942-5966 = 378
